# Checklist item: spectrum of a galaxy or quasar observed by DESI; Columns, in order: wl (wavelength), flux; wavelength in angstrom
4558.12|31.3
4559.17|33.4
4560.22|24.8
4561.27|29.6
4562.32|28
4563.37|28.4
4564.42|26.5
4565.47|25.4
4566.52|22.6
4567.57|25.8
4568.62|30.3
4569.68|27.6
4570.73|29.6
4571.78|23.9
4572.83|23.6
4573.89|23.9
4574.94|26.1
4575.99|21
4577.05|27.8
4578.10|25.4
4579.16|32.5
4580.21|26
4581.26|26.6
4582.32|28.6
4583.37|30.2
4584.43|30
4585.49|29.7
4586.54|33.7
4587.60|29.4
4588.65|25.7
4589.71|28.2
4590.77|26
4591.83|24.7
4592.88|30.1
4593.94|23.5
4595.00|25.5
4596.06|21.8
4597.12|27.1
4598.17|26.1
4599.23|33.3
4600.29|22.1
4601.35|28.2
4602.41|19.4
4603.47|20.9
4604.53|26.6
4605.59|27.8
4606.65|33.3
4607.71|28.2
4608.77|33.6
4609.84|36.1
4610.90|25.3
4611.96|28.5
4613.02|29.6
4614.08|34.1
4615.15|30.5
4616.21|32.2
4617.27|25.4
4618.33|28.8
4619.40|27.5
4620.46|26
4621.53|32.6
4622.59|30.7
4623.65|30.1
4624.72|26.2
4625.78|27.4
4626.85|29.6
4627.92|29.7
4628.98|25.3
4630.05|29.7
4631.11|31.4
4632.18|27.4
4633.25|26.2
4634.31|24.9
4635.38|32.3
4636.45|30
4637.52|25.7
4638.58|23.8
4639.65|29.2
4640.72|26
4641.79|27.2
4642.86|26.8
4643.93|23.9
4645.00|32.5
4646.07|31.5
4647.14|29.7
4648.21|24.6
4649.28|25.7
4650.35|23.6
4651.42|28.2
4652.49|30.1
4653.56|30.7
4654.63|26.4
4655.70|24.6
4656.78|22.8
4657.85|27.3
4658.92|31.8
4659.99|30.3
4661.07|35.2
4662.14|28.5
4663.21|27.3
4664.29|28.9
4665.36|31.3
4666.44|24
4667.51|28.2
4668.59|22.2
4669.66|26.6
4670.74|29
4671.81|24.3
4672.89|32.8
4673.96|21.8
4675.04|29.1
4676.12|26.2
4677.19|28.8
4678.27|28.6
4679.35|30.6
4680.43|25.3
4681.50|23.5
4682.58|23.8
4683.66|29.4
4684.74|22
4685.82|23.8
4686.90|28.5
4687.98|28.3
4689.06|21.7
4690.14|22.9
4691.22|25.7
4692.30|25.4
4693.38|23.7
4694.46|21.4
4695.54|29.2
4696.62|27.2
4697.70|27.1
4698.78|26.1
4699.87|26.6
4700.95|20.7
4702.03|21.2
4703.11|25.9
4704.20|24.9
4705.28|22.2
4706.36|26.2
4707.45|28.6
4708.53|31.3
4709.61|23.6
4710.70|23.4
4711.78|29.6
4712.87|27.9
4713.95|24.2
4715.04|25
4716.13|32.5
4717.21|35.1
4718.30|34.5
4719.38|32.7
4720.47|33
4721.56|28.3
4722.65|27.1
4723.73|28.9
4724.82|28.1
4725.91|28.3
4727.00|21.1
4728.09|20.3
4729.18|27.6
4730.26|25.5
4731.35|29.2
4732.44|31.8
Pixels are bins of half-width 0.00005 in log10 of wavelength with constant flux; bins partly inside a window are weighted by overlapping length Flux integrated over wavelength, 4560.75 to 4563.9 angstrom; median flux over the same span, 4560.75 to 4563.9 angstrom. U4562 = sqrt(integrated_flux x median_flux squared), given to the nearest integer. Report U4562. 270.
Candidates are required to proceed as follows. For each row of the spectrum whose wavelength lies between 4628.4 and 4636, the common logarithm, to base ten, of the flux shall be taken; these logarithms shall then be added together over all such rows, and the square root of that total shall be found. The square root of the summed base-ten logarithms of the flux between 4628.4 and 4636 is 3.18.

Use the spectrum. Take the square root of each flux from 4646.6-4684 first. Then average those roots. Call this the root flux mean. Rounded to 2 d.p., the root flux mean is 5.23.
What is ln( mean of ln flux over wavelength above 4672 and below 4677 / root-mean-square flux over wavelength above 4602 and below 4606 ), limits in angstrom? -1.98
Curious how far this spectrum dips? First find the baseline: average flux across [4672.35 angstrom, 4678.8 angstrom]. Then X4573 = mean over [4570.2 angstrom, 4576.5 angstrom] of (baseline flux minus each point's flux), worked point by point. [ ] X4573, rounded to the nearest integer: 3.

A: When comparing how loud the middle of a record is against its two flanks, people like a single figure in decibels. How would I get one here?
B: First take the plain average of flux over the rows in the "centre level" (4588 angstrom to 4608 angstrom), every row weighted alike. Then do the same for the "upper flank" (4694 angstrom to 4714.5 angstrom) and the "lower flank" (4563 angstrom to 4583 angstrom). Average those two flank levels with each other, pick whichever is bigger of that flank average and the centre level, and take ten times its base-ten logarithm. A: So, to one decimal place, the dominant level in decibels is 14.2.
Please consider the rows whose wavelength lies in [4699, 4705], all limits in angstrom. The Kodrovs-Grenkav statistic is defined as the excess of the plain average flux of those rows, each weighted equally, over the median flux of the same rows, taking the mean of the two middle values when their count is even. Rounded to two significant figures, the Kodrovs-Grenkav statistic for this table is -1.0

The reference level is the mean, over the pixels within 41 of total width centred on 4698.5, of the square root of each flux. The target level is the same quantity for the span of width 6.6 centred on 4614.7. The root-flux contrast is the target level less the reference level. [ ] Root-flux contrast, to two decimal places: 0.36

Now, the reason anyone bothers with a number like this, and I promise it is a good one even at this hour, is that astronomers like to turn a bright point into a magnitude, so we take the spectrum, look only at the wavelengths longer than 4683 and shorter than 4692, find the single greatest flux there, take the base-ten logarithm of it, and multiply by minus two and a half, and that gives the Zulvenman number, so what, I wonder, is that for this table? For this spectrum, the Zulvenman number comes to -3.67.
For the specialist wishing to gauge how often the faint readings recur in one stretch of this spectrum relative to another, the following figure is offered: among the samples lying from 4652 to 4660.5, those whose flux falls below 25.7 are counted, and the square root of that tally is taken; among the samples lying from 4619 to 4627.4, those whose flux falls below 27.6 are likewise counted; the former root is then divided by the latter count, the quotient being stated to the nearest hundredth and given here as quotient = 0.35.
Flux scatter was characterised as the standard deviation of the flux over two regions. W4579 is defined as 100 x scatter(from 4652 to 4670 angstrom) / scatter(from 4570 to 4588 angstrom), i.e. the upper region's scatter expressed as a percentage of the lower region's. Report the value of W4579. 101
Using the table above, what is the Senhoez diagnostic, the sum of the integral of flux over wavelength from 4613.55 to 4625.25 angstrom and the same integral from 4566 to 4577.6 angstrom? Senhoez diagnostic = 642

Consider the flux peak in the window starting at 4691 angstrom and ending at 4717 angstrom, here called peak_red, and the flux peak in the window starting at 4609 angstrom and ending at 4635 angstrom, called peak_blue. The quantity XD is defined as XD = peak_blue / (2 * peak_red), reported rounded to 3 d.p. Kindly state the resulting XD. 0.555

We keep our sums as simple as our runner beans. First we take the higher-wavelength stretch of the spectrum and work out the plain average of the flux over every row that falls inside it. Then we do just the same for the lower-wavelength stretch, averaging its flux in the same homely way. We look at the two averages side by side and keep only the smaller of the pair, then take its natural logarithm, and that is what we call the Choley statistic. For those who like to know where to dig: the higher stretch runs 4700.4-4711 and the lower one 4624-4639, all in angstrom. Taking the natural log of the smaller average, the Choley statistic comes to 3.21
